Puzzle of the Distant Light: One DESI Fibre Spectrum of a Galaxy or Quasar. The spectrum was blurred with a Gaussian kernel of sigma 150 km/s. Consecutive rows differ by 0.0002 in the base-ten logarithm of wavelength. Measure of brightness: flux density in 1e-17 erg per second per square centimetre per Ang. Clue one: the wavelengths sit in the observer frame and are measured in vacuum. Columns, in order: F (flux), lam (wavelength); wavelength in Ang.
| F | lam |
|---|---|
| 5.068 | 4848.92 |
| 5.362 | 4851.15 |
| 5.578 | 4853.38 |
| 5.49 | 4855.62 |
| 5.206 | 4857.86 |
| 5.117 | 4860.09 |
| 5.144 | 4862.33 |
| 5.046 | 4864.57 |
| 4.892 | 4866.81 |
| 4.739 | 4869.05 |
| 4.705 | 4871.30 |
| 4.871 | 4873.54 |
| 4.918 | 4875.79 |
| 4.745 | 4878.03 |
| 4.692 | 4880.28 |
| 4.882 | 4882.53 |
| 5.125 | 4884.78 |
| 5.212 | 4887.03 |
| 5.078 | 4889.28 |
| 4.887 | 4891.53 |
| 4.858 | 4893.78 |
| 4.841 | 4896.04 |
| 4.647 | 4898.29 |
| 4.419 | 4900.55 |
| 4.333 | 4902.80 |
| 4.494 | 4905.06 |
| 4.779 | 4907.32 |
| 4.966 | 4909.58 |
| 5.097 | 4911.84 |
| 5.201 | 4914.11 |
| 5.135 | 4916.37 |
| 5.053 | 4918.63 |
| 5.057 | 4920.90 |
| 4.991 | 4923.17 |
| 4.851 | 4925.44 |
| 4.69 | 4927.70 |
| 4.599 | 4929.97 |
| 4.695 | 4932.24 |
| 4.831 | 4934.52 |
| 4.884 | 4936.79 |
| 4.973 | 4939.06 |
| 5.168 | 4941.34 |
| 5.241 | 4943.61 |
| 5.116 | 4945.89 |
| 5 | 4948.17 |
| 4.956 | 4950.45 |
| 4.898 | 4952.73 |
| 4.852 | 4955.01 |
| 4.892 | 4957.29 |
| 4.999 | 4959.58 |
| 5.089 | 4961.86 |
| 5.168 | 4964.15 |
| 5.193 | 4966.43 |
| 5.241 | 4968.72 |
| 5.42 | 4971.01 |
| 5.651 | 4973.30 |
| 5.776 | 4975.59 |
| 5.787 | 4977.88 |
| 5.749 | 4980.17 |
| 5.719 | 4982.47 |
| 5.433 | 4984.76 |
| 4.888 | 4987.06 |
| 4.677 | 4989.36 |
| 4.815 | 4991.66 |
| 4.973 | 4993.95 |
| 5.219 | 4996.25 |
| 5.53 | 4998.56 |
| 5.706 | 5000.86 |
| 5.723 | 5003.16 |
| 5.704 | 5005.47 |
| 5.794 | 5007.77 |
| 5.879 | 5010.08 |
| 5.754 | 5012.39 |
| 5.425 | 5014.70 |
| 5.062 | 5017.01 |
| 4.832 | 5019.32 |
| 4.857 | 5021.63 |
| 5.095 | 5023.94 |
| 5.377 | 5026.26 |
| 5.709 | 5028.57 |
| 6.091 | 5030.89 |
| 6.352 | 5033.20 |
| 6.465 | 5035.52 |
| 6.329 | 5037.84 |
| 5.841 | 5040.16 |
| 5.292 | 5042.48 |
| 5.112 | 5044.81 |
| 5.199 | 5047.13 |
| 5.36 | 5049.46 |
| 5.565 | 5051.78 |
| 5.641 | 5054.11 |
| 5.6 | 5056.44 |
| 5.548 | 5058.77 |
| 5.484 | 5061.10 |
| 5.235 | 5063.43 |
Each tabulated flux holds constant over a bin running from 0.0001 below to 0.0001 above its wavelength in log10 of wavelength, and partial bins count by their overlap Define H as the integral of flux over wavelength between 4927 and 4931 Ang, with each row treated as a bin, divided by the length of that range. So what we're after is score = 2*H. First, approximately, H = 4.6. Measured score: 9.3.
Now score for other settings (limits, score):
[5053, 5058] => 11.2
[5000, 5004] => 11.4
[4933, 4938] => 9.7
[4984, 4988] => 10.3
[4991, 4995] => 9.8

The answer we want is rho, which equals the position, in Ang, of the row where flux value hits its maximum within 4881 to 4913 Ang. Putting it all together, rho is 4887.03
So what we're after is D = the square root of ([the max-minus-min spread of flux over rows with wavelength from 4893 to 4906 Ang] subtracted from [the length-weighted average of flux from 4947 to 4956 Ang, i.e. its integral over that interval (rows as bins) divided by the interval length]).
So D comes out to 2.10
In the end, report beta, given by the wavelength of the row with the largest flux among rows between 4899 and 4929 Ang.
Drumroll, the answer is 4914.11 Ang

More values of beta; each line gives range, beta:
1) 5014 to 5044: 5035.52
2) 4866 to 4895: 4887.03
